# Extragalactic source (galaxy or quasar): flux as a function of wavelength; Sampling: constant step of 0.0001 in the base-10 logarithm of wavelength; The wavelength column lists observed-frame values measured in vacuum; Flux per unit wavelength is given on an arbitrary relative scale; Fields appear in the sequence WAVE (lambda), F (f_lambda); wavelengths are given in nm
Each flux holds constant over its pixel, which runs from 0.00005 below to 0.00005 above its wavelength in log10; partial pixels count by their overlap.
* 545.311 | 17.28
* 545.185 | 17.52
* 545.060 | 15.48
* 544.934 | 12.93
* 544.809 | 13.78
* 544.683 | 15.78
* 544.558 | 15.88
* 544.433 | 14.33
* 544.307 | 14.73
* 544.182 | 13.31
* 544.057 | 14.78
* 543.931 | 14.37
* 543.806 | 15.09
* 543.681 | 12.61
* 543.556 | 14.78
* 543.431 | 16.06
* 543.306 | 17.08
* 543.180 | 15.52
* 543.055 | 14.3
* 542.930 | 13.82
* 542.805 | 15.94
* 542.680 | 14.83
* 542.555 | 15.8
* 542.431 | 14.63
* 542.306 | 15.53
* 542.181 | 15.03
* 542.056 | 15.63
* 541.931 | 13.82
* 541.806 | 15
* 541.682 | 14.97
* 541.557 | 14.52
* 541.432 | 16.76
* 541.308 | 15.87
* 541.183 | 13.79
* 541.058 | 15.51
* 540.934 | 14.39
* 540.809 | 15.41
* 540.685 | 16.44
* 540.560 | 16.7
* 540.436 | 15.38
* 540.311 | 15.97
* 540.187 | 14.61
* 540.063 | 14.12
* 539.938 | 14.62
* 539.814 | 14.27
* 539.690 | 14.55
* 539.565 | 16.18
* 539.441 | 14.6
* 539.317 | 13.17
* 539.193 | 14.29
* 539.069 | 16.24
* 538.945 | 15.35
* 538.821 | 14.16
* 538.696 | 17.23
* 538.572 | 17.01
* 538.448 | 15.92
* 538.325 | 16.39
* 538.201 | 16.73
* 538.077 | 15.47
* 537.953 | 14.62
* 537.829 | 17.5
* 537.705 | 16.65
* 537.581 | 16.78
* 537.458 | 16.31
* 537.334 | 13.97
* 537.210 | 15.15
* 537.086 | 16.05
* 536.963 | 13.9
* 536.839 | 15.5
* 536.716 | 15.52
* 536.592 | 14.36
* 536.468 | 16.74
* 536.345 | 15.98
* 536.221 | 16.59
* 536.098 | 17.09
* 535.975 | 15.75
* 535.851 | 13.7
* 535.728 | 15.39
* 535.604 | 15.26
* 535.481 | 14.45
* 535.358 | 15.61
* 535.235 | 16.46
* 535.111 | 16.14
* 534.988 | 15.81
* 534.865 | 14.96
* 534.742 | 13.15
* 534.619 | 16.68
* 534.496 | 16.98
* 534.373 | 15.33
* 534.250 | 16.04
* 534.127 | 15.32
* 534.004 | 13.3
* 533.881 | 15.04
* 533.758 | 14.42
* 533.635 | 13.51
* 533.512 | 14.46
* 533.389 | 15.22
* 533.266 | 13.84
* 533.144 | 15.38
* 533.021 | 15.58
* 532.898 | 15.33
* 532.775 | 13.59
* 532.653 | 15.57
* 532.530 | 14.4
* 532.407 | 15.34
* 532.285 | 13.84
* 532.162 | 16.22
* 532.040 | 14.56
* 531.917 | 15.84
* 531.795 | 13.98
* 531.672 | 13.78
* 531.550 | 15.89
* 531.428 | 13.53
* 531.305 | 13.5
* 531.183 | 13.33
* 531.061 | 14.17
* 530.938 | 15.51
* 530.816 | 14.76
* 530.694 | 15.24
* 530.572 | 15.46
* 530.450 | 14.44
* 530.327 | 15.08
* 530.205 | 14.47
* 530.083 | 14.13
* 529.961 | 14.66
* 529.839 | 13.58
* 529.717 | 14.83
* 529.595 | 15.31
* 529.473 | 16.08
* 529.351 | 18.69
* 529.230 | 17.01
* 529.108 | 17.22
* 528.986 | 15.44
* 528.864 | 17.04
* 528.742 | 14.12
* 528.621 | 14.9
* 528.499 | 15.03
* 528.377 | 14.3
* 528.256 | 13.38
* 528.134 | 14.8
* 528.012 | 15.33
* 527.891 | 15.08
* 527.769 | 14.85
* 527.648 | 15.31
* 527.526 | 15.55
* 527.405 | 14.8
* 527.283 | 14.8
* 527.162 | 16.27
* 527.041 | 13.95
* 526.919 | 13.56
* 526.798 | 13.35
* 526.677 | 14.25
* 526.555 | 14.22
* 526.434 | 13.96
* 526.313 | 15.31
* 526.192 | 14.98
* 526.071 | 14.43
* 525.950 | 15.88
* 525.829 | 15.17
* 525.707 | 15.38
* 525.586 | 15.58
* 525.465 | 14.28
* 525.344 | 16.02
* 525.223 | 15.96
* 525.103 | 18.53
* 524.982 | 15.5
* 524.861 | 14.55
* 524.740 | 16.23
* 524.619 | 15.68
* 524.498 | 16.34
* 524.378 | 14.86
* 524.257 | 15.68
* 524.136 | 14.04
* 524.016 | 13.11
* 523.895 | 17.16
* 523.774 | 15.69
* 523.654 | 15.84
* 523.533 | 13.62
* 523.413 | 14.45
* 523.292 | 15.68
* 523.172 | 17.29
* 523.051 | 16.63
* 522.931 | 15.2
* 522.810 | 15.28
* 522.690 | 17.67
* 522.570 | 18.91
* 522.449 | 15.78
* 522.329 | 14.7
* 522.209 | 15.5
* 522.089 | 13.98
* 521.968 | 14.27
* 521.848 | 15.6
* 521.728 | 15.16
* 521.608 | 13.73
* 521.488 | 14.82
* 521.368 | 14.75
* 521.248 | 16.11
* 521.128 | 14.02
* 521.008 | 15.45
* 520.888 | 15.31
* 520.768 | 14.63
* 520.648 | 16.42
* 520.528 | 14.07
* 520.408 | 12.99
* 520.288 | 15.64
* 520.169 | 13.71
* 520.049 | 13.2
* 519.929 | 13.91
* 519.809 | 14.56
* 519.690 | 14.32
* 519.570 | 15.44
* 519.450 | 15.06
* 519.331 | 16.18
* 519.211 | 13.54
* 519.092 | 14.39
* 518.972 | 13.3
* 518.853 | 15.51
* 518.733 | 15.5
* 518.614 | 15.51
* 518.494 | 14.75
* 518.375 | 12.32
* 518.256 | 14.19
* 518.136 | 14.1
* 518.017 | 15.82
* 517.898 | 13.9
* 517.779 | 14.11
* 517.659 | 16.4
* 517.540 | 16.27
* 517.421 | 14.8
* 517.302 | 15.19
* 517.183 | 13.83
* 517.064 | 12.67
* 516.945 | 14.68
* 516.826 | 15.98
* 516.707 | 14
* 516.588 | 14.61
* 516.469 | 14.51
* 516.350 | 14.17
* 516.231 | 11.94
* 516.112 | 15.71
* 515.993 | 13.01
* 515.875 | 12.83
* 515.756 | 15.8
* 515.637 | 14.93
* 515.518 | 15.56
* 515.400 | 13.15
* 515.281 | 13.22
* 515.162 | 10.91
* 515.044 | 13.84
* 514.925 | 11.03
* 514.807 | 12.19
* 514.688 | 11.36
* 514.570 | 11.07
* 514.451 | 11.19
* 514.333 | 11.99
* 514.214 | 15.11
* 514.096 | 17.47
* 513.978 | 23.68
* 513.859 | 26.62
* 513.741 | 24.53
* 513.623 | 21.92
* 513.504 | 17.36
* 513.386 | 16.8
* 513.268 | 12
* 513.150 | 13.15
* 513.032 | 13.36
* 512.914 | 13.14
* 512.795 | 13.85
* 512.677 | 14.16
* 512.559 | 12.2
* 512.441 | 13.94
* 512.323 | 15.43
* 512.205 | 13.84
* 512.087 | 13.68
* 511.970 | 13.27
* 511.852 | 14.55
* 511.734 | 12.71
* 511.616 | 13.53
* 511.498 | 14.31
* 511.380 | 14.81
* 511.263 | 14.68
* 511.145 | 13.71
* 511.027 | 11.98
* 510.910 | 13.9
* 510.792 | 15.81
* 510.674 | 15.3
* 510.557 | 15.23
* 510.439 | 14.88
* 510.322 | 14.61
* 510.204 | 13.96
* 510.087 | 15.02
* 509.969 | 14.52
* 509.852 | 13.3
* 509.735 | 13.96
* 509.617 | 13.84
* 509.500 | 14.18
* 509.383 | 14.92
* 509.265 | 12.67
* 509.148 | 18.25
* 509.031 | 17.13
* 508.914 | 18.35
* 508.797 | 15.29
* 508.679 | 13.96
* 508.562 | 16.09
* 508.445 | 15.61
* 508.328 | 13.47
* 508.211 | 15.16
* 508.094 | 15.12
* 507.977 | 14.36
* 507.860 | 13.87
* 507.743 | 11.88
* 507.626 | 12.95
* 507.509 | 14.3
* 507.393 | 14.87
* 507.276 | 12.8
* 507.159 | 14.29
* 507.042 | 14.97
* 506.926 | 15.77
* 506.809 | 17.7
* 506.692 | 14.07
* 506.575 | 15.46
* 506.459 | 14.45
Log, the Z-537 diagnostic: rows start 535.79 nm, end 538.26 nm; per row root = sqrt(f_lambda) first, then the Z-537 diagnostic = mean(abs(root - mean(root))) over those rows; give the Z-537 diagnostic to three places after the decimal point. 0.118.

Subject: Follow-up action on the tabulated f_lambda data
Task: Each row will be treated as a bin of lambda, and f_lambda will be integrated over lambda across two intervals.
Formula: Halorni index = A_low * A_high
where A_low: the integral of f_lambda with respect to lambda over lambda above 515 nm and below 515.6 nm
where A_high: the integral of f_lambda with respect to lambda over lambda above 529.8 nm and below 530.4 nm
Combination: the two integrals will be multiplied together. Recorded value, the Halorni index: 69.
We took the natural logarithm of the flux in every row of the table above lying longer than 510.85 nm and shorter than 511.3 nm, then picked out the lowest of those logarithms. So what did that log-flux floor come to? 2.48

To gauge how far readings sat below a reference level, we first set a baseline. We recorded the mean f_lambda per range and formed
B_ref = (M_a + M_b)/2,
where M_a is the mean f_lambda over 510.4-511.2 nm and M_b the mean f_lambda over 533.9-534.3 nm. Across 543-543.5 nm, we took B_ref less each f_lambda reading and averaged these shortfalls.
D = -1.1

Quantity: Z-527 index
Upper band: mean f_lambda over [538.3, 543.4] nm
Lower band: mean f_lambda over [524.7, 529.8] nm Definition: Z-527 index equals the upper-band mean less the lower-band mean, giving -0.01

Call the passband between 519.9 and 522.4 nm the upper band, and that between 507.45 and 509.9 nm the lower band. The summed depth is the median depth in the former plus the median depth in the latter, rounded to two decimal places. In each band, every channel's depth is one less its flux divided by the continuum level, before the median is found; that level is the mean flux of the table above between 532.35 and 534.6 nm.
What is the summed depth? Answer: 0.06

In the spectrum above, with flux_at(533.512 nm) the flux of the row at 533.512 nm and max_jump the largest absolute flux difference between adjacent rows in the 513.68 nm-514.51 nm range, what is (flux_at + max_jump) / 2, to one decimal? 10.3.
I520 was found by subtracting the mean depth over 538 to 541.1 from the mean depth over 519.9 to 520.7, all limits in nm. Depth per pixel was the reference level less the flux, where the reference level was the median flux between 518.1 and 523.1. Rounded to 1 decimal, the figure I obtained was 1.1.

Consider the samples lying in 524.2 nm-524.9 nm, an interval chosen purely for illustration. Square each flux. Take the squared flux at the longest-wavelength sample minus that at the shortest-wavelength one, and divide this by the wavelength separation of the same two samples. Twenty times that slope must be -1131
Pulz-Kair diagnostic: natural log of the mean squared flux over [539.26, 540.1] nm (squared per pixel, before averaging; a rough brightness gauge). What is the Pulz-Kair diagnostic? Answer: 5.35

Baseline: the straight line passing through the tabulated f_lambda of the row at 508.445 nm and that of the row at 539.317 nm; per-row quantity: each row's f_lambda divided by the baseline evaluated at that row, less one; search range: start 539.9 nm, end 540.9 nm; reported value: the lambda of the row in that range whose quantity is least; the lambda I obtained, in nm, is 540.063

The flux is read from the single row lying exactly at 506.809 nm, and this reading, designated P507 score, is 17.7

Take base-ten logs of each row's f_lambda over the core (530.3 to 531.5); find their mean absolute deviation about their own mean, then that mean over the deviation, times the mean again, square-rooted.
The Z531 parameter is 8.0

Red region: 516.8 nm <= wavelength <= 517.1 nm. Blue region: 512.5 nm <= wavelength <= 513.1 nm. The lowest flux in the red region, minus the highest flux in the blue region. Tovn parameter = -1.5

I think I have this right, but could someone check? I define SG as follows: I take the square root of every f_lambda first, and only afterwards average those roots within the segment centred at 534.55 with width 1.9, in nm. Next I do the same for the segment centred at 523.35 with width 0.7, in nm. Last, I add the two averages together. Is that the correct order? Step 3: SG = 7.84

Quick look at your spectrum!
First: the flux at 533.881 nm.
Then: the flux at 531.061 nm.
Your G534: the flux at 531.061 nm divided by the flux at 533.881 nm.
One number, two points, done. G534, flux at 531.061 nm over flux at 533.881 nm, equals 0.94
